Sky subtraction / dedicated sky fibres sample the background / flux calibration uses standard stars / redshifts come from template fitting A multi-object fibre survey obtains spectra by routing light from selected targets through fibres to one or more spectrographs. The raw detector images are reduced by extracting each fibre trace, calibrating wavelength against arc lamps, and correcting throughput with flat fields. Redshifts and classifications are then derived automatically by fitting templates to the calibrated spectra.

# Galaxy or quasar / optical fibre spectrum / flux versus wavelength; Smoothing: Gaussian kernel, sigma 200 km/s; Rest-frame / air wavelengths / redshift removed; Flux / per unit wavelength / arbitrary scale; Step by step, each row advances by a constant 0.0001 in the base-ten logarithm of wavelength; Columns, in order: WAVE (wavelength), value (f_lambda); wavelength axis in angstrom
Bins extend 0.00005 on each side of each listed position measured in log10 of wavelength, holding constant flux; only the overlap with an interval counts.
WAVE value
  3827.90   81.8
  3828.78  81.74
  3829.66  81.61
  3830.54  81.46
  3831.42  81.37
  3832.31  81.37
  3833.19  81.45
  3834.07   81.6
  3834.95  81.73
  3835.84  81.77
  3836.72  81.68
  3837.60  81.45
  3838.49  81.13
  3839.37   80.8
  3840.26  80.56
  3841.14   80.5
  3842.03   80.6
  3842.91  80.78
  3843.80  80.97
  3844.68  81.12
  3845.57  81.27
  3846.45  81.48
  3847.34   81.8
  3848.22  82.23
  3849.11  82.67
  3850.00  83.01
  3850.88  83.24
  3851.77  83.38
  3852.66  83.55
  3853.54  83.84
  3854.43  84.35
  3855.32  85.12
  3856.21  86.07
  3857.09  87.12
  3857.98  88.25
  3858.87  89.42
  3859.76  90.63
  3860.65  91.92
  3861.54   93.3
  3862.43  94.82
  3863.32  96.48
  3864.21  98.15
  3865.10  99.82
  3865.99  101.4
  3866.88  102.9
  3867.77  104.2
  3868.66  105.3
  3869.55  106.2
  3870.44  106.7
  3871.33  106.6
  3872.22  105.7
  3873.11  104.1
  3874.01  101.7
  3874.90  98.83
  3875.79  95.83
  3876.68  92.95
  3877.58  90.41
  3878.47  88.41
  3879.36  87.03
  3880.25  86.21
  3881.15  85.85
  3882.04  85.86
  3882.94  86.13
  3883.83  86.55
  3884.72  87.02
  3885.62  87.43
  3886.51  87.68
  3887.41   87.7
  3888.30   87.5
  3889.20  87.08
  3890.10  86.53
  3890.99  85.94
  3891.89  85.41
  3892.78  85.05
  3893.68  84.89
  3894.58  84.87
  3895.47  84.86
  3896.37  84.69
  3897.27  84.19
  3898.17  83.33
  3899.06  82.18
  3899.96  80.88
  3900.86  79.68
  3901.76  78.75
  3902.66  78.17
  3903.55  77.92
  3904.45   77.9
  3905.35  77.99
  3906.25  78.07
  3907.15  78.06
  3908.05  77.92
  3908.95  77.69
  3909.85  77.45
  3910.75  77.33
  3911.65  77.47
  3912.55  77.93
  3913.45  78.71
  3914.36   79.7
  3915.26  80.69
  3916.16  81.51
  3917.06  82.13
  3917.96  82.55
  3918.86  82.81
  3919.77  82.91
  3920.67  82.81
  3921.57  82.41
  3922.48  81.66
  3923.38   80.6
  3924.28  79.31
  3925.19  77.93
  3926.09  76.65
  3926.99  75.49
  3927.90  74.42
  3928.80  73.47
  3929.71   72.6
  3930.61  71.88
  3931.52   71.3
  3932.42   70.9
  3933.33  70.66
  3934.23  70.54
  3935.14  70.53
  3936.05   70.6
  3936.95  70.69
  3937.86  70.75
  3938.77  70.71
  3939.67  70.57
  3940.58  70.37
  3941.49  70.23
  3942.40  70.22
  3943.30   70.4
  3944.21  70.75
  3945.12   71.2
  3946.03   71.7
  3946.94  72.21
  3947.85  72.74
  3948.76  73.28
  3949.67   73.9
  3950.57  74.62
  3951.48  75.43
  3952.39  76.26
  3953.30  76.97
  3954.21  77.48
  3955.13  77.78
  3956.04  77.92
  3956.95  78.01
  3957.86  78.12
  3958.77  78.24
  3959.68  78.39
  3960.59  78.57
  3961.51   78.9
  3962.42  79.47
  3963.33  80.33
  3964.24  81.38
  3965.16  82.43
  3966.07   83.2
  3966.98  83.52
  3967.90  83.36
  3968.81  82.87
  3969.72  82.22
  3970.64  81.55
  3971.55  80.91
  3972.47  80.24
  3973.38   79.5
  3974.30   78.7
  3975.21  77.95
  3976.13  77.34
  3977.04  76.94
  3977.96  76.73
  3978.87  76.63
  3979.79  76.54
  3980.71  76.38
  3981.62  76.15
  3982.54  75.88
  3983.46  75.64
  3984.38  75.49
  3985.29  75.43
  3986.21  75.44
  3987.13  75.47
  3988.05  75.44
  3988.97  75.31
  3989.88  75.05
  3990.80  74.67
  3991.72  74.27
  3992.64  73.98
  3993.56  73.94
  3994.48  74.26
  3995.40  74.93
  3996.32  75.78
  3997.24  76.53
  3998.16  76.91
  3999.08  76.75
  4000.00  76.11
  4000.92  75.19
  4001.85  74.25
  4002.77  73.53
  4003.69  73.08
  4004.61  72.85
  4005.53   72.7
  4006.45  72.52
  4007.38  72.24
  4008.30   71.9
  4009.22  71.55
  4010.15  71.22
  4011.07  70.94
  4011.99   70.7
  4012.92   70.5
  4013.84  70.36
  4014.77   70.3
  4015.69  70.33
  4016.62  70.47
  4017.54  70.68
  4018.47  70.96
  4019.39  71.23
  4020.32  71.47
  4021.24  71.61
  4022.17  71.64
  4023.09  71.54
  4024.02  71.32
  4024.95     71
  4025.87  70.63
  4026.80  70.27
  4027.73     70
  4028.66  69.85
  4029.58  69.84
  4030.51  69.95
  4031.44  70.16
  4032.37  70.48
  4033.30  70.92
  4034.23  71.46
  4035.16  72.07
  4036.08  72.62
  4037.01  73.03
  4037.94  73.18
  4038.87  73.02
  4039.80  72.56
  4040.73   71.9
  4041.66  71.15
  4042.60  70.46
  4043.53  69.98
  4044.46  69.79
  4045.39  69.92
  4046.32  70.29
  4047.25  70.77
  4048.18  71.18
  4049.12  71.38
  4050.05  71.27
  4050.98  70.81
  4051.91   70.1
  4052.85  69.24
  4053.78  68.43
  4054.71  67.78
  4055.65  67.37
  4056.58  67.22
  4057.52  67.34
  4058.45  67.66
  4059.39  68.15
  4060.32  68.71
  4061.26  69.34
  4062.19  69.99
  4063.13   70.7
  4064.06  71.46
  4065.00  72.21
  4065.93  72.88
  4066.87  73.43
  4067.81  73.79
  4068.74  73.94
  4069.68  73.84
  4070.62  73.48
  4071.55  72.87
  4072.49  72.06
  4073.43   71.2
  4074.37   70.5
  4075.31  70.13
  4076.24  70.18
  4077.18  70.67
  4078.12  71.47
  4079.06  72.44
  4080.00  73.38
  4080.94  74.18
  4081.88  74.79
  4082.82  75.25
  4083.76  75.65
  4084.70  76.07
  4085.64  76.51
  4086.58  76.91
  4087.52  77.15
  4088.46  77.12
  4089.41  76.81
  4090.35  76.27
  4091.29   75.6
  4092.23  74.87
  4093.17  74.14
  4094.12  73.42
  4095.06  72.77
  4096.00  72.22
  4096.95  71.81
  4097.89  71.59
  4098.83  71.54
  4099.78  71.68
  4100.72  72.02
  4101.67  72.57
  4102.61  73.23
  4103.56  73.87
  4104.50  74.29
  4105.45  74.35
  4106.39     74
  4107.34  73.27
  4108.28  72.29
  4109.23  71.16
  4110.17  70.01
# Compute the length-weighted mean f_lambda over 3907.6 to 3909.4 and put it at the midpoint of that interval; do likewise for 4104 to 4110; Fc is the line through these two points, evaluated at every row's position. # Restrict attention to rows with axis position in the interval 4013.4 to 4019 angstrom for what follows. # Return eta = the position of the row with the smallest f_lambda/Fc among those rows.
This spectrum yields 4014.77 angstrom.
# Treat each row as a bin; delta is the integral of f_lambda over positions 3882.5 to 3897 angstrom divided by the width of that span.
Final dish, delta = 86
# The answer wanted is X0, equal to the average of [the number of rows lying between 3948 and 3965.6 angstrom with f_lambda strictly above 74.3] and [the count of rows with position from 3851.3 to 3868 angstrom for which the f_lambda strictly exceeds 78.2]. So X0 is 18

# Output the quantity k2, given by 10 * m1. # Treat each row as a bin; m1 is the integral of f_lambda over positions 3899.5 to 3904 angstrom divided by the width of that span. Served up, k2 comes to 791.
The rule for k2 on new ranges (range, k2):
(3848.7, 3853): 831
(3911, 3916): 789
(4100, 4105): 731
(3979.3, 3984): 760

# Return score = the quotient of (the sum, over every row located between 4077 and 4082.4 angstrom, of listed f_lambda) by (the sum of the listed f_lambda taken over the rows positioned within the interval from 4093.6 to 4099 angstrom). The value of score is 1.01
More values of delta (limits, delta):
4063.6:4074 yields 73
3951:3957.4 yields 77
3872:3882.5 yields 93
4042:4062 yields 69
